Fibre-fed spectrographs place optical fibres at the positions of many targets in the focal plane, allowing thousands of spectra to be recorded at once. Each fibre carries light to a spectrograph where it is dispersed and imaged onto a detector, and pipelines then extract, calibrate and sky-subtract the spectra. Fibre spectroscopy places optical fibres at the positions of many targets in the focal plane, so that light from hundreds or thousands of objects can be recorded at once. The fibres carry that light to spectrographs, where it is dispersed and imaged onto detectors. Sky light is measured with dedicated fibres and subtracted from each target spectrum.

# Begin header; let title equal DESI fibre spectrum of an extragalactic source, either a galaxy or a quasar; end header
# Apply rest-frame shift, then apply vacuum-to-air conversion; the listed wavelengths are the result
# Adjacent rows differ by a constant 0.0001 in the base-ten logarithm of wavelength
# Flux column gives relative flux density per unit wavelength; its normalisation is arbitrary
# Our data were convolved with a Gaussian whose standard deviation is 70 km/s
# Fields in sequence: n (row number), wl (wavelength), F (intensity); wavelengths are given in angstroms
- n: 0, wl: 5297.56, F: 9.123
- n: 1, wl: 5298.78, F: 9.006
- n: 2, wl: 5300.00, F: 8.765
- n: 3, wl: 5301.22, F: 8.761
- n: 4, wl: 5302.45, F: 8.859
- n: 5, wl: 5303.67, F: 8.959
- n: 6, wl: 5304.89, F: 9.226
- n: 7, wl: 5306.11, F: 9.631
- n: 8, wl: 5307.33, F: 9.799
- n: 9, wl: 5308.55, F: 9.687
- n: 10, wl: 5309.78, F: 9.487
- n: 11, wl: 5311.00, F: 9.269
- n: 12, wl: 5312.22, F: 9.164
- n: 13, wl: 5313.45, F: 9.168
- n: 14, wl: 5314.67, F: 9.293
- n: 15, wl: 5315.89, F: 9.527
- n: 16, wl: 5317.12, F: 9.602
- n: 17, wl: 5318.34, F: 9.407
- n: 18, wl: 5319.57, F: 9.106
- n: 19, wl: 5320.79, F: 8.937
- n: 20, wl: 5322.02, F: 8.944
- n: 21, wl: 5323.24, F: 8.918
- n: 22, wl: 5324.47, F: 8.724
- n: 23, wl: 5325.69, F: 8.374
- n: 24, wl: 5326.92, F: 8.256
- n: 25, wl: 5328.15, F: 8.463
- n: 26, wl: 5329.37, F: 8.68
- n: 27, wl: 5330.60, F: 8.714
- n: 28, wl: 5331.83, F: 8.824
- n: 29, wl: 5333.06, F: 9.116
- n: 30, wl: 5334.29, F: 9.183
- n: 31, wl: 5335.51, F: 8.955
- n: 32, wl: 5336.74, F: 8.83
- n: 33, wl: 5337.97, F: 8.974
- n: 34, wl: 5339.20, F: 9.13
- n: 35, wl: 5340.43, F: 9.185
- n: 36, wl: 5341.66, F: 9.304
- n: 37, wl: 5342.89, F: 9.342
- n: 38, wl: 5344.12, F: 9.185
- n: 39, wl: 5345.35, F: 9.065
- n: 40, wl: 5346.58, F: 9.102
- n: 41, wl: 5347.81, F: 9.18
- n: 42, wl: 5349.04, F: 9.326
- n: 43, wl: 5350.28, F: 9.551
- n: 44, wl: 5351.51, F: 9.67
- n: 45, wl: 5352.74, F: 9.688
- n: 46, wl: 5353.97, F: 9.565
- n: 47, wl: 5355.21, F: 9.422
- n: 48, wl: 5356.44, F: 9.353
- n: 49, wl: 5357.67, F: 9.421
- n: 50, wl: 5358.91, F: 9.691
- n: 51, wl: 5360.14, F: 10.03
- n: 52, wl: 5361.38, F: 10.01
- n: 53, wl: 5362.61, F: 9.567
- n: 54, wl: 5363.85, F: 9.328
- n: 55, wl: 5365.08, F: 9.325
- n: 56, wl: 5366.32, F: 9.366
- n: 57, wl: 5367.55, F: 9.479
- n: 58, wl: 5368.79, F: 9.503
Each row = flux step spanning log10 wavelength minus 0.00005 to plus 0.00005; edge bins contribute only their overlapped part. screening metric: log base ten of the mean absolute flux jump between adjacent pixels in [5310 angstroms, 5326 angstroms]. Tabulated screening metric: -0.828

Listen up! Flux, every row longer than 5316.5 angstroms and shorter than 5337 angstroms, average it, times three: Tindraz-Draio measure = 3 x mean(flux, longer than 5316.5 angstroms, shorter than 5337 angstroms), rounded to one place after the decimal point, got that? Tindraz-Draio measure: 26.7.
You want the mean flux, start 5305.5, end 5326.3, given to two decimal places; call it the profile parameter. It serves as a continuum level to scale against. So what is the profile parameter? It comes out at 9.24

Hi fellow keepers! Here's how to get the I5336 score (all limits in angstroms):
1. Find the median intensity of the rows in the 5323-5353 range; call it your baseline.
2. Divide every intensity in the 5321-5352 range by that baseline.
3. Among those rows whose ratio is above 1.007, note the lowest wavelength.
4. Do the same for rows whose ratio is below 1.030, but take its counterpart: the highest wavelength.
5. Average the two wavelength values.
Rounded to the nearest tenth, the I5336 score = 5341.7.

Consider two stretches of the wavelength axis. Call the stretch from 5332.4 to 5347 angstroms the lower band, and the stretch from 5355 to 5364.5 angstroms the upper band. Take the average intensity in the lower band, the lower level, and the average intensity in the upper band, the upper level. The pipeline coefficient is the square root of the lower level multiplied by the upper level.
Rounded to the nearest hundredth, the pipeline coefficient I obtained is 9.36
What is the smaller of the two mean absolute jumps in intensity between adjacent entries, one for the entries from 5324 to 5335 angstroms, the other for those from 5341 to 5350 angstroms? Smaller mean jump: 0.096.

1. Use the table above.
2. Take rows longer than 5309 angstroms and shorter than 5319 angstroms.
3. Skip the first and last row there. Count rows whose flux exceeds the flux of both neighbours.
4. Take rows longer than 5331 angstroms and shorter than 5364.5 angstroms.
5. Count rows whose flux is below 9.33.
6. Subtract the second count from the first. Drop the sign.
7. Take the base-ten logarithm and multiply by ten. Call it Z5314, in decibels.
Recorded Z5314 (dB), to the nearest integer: 11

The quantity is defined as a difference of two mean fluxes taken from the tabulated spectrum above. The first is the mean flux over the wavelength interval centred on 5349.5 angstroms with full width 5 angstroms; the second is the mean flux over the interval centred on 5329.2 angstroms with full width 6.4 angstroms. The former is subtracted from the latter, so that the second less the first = -0.84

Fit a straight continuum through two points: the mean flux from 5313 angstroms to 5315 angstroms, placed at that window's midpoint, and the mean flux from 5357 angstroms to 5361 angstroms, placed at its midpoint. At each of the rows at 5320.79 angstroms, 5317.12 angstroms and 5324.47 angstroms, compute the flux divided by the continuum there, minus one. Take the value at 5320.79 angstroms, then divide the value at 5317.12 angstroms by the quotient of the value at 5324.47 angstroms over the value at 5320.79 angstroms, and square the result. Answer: 0.00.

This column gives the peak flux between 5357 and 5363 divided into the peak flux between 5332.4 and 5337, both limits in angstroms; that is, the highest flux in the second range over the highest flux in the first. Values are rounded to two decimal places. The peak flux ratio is 0.92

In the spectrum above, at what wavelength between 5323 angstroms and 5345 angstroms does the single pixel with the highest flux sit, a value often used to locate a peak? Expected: 5342.89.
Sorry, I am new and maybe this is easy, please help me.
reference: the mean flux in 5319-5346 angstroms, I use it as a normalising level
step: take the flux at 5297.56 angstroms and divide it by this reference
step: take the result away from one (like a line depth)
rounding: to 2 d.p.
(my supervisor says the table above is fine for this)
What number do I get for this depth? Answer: -0.02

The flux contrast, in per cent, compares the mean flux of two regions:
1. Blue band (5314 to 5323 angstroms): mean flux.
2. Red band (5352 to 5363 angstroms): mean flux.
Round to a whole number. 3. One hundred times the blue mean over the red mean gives 96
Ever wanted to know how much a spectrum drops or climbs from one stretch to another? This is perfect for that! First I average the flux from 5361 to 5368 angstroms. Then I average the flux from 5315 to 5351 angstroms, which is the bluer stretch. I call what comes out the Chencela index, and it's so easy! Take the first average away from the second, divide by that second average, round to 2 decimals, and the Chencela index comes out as -0.05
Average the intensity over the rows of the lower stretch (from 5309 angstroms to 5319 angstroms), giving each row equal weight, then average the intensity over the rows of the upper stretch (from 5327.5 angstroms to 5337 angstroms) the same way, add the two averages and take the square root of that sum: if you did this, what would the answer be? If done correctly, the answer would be 4.27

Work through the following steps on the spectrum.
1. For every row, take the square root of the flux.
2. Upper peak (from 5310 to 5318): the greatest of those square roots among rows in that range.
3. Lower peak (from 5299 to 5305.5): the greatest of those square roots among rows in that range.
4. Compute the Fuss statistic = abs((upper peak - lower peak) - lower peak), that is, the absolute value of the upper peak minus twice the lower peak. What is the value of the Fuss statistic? 2.98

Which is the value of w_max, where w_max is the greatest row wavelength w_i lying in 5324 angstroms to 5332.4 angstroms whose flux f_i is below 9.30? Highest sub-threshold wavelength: 5331.83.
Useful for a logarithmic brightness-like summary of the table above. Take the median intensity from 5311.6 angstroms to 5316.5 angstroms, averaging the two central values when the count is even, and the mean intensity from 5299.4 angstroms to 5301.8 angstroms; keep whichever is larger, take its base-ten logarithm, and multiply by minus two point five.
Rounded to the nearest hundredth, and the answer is -2.41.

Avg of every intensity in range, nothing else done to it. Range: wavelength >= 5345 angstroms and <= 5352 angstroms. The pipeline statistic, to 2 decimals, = 9.32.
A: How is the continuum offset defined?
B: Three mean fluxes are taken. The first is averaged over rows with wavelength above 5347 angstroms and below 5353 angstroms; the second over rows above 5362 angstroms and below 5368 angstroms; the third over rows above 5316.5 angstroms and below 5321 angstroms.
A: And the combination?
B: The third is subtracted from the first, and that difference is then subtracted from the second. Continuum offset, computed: 9.2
